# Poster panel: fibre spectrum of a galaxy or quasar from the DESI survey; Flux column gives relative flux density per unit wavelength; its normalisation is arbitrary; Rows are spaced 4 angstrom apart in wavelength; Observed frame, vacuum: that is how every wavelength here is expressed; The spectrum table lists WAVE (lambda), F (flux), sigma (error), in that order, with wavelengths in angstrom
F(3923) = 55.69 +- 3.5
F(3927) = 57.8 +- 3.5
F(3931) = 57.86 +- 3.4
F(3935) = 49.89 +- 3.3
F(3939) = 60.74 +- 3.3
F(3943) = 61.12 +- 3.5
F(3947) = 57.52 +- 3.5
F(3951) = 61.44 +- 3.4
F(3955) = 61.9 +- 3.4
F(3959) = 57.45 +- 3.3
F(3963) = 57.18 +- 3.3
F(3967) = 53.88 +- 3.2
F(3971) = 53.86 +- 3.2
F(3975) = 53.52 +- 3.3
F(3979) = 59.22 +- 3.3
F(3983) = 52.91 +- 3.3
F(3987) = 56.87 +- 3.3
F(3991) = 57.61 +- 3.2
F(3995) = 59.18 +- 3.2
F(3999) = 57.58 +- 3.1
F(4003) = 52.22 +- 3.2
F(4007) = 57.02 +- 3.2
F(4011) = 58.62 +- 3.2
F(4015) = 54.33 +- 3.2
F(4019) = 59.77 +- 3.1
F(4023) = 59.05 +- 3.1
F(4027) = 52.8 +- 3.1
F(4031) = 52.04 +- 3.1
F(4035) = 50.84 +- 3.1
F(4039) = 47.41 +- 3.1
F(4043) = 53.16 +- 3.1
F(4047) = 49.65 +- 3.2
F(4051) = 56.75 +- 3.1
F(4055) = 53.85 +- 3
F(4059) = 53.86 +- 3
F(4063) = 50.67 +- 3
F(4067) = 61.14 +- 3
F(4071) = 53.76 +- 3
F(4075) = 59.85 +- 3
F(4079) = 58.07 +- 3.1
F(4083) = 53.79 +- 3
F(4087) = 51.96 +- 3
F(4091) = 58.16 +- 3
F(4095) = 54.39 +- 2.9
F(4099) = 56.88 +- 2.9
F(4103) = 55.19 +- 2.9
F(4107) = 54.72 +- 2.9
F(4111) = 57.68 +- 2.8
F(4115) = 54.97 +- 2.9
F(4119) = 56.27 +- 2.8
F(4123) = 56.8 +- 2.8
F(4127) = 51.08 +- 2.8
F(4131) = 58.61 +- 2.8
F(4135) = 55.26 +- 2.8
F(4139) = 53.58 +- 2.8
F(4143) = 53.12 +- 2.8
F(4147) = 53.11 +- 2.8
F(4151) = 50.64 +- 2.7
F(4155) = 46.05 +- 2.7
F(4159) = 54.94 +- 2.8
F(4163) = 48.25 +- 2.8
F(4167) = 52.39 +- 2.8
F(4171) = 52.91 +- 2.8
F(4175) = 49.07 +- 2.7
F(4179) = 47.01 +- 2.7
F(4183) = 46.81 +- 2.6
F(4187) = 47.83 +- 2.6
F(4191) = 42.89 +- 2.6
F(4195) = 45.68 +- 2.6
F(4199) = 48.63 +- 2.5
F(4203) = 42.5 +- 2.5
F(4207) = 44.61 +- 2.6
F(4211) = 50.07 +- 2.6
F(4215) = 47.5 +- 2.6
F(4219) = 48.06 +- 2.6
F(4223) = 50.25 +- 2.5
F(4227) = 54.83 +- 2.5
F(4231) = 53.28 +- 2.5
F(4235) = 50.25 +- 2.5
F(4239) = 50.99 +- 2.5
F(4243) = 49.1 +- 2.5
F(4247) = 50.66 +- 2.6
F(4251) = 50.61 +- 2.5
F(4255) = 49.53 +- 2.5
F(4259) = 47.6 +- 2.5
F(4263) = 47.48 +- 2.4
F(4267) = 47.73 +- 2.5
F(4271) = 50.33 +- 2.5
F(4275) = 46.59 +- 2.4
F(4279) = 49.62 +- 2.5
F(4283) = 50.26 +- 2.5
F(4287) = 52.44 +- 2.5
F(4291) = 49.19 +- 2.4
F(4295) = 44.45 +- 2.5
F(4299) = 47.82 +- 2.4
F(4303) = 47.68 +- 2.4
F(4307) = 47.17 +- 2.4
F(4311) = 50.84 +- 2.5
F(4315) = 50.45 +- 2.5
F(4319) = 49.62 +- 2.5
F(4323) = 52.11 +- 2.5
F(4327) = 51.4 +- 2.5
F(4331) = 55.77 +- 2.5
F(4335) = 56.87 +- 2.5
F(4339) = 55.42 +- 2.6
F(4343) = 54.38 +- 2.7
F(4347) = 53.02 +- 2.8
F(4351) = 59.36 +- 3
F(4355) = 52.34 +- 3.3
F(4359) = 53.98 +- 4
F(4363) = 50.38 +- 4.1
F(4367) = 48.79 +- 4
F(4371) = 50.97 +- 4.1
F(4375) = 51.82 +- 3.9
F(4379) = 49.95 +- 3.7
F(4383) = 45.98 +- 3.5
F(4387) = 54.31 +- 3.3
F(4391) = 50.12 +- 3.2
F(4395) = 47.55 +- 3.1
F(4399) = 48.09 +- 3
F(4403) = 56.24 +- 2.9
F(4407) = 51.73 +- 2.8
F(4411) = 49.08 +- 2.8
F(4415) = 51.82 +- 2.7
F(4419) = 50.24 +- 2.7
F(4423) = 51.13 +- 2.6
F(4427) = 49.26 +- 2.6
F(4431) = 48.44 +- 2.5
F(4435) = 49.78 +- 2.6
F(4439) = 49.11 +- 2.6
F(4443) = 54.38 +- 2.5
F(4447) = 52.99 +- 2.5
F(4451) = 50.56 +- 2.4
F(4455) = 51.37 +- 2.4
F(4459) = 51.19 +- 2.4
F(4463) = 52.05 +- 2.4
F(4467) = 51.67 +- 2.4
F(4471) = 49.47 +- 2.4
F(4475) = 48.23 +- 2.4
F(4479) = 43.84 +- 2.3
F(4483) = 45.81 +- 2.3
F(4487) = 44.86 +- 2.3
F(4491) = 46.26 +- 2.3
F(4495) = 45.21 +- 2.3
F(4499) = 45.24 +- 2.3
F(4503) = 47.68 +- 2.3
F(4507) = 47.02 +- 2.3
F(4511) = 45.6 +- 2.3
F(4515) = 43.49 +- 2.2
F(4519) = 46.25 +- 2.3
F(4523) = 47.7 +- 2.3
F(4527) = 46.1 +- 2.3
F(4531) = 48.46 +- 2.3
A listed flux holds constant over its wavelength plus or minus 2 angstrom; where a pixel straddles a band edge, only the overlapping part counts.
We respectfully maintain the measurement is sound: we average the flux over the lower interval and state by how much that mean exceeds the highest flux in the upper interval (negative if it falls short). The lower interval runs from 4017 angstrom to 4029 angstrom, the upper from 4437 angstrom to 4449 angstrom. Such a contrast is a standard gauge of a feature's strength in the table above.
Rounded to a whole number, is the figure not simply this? 3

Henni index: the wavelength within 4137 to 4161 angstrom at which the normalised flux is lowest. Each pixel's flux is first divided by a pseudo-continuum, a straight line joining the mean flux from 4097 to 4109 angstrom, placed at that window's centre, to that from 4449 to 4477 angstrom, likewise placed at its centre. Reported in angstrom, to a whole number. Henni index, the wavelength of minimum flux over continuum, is 4155 angstrom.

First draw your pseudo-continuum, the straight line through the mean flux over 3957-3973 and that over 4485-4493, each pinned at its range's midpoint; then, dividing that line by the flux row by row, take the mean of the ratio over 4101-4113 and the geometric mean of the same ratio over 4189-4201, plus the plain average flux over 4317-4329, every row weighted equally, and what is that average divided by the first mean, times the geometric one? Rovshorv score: 60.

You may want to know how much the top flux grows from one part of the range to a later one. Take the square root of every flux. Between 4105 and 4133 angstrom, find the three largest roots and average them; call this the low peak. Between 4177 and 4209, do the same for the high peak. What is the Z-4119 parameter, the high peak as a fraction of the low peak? 0.91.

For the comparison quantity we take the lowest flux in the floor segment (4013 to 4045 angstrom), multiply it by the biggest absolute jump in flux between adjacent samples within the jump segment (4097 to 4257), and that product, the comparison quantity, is 421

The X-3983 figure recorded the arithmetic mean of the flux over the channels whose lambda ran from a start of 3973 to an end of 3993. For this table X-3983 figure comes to 56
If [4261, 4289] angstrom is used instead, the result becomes 49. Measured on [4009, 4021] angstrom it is 58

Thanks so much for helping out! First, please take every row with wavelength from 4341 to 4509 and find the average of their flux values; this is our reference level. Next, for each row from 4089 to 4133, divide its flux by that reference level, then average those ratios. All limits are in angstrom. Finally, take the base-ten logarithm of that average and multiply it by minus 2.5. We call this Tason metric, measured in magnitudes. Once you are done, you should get -0.12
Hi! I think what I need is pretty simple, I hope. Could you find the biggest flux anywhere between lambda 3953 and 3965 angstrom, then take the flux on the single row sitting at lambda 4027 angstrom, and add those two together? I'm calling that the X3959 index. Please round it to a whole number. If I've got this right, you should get 115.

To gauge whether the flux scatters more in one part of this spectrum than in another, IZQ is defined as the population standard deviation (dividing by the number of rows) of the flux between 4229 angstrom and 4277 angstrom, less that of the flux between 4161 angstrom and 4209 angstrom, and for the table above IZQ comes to -1.3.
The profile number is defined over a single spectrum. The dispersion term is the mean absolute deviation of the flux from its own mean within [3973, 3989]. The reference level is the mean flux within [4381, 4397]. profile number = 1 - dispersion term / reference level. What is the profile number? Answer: 0.951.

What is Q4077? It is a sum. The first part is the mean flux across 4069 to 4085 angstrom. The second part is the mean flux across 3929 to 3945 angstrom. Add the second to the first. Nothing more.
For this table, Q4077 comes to 114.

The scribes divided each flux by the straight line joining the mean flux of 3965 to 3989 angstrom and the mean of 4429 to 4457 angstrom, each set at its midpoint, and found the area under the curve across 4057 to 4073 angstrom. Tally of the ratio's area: 16 angstrom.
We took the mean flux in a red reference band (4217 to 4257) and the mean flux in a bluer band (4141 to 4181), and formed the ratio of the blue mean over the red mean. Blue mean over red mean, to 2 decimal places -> 1.00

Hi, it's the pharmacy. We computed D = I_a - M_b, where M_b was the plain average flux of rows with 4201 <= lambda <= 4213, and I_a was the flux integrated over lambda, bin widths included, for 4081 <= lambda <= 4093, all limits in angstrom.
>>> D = 610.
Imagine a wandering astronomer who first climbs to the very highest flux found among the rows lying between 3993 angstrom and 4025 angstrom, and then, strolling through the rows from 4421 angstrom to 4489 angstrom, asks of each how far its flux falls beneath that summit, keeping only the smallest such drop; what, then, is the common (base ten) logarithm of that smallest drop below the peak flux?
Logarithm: 0.73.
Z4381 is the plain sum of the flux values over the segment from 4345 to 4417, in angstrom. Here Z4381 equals 926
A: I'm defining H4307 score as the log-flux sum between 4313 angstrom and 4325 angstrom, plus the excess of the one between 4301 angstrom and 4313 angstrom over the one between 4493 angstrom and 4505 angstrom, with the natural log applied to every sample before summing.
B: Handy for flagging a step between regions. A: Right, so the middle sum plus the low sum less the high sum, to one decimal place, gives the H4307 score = 11.9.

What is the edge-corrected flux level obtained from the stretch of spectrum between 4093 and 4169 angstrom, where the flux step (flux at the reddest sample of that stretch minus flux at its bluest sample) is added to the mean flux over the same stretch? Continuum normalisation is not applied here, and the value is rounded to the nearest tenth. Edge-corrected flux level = 51.9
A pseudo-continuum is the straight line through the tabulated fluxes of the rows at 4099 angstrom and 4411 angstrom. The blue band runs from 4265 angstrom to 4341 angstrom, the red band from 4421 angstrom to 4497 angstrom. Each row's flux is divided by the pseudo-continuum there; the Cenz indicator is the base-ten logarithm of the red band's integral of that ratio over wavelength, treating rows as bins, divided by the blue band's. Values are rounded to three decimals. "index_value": 0.024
